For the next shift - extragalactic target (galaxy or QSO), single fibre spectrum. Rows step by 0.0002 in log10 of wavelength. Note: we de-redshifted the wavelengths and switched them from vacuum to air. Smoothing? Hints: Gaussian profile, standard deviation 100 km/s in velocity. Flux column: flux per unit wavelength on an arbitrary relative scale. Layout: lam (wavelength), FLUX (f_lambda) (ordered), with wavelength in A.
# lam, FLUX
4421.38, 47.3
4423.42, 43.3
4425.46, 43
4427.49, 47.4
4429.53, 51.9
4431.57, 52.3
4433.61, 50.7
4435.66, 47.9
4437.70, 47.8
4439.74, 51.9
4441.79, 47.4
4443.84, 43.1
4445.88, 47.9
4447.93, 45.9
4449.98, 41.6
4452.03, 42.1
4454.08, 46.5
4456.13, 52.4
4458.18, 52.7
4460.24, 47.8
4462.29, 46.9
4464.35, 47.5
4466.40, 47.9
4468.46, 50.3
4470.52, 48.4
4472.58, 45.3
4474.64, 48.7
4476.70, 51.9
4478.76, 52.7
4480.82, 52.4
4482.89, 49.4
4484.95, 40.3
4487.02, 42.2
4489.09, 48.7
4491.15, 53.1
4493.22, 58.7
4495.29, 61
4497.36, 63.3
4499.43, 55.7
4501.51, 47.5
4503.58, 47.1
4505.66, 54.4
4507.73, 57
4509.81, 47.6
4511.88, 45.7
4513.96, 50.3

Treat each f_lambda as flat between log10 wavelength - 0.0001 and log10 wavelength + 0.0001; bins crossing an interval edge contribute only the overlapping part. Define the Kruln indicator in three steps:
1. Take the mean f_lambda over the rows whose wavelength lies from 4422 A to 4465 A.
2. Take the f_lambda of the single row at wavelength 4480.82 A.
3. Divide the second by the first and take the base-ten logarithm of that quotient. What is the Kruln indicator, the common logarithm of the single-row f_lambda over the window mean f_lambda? 0.042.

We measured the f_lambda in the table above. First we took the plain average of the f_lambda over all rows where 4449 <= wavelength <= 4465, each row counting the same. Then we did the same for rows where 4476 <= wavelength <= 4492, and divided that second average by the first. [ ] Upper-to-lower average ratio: 1.03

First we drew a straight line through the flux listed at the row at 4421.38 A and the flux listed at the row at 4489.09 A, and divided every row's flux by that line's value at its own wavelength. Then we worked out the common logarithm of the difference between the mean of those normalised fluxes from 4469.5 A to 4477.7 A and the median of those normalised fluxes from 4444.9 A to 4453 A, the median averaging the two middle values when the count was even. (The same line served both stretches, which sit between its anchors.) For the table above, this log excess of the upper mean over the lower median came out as -1.07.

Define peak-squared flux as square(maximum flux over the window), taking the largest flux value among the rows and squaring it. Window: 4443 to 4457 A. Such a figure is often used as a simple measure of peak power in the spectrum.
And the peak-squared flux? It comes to 2746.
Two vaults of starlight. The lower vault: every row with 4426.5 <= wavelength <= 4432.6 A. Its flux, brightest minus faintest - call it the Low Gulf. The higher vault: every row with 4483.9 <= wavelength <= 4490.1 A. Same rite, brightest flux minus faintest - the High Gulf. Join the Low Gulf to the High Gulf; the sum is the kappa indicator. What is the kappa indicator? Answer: 13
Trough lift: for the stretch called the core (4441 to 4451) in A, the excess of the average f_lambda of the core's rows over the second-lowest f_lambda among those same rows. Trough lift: 2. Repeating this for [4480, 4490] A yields 4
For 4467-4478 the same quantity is 1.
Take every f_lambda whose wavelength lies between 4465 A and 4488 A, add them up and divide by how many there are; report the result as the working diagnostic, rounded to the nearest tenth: 48.1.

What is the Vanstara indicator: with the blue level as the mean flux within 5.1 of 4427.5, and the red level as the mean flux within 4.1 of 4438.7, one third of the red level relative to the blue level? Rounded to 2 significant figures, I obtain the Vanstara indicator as 0.34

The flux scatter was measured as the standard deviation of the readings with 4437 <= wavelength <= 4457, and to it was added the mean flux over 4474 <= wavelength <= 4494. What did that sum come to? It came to 53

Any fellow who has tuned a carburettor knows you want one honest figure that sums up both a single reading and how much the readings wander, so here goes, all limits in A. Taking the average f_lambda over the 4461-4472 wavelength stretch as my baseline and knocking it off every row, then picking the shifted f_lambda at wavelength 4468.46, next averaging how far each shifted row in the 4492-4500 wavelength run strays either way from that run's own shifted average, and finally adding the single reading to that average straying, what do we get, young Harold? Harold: 5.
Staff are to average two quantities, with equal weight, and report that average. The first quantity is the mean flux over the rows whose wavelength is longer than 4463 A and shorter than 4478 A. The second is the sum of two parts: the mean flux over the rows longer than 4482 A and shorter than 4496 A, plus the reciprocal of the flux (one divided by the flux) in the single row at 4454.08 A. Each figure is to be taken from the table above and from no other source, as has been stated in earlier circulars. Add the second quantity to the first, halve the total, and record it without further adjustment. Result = 49.5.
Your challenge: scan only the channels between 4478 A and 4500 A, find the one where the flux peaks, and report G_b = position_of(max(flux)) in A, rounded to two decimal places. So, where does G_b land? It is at 4497.36 A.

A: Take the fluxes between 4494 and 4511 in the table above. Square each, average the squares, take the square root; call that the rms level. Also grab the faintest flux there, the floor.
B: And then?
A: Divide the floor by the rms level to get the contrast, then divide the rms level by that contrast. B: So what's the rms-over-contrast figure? 63.1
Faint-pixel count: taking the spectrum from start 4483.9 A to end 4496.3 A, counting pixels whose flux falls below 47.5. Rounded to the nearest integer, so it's 2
